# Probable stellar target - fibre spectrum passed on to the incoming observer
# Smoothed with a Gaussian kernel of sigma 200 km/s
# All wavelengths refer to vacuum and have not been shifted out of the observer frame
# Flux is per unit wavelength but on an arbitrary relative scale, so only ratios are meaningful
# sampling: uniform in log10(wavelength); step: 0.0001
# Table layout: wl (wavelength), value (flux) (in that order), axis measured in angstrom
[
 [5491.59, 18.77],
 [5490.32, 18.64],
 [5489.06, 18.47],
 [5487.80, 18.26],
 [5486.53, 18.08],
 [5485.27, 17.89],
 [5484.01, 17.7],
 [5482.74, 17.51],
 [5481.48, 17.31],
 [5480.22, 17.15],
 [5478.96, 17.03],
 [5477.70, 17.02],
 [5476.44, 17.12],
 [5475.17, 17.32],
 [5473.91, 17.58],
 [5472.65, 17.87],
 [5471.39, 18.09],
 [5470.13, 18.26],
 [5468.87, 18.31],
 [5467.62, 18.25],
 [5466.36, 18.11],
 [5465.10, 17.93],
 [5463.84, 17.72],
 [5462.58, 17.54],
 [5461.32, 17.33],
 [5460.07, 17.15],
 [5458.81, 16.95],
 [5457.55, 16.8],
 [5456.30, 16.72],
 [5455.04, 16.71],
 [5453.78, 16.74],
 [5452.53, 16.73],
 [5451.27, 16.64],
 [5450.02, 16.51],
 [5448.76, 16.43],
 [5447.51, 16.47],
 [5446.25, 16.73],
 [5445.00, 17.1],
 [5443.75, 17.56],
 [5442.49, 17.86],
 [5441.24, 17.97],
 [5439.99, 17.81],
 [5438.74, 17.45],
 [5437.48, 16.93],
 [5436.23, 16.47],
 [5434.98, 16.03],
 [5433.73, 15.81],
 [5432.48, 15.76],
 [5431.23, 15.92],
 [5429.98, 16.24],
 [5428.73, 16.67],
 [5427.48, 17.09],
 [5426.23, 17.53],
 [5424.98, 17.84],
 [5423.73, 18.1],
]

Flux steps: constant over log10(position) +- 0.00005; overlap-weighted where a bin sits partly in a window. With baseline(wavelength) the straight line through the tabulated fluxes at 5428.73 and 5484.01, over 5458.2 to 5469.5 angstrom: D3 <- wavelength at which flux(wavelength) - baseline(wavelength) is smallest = 5458.81 angstrom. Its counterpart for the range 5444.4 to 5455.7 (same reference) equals 5448.76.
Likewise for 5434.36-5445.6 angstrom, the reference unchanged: 5434.98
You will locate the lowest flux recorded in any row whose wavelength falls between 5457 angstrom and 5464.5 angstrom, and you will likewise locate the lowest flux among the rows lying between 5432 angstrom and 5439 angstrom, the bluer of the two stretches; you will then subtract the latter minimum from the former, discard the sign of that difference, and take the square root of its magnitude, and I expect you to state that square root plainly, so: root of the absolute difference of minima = 1.02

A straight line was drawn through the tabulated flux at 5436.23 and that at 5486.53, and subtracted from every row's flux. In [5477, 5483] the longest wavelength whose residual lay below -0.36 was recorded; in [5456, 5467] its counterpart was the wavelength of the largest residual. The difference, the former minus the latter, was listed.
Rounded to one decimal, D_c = 16.4 angstrom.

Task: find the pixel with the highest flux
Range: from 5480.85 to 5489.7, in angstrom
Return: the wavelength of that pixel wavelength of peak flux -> 5489.06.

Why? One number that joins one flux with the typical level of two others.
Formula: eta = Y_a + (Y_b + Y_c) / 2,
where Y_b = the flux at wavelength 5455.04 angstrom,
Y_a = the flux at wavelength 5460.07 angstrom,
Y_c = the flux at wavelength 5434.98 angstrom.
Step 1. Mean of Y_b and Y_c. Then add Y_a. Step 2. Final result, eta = 33.5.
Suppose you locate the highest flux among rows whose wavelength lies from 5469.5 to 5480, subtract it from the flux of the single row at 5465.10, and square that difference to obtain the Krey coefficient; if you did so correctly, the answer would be 0.11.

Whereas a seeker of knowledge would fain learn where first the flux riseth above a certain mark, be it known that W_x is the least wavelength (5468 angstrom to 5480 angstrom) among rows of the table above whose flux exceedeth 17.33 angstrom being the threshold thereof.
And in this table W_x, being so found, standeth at 5468.87 angstrom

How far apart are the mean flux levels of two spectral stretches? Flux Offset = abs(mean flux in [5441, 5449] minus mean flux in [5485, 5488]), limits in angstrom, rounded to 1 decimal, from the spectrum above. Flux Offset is 0.9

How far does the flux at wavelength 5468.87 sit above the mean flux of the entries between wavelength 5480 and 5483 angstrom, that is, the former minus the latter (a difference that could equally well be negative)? 1.0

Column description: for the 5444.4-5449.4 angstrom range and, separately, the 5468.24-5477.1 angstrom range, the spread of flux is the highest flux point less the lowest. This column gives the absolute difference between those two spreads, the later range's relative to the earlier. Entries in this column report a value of 0.520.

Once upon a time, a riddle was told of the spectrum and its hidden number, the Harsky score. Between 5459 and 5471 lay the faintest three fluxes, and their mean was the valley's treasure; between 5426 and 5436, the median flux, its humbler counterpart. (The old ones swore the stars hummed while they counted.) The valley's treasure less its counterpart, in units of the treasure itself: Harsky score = 0.069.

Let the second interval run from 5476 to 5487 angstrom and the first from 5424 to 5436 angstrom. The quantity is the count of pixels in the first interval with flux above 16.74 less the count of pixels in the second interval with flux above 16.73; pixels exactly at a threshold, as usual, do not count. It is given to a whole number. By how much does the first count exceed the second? -6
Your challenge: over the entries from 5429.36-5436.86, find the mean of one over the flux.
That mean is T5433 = 0.0624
